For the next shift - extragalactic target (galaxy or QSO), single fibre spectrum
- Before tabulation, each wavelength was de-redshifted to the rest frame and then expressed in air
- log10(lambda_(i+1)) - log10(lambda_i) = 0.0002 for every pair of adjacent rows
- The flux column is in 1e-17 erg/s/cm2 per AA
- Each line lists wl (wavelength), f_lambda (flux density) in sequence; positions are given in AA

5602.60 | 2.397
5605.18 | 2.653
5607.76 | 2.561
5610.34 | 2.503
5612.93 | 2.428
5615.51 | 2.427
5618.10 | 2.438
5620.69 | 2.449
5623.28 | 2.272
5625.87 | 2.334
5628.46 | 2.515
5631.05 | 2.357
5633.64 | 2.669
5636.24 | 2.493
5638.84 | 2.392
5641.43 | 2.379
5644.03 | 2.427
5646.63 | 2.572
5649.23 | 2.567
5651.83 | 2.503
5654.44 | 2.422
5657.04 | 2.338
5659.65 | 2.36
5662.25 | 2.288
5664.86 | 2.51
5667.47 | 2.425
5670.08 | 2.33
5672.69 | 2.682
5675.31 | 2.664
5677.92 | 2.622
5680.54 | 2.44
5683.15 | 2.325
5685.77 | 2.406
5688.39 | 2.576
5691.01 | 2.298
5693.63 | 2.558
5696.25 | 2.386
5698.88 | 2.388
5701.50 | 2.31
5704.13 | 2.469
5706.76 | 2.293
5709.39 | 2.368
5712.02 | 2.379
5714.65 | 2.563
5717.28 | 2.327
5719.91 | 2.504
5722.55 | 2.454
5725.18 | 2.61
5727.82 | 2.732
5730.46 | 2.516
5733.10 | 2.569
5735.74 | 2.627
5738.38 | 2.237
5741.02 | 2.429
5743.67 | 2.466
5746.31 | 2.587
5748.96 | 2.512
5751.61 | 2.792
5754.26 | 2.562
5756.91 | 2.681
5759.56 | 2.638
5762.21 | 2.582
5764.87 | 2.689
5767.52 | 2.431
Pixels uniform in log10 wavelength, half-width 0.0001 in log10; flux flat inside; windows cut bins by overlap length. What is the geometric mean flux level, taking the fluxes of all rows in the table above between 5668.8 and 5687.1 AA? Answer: 2.49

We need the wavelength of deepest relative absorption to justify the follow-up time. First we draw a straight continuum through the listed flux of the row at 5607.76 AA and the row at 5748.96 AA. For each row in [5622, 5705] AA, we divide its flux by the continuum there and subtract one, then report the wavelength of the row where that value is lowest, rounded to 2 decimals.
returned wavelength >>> 5623.28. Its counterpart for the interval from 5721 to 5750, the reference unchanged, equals 5738.38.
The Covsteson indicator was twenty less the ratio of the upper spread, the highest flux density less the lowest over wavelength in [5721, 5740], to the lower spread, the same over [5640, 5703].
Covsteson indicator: 18.7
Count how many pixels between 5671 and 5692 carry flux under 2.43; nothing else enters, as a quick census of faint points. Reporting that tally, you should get 3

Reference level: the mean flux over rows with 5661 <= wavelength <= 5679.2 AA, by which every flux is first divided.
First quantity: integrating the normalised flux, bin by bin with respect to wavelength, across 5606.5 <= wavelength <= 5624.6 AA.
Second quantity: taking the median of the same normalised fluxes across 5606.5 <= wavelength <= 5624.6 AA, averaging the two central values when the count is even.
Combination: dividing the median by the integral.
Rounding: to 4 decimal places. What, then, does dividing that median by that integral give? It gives 0.0552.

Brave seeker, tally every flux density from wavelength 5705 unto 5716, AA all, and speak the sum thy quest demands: 9.6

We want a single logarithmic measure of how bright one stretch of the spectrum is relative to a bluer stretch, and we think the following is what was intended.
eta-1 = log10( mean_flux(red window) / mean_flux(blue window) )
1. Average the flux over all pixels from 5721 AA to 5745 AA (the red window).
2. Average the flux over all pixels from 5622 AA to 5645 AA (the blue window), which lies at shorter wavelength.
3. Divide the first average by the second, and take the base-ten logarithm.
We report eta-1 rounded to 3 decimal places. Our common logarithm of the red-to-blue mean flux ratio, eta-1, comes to 0.016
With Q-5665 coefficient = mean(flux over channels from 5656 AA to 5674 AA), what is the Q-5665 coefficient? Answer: 2.42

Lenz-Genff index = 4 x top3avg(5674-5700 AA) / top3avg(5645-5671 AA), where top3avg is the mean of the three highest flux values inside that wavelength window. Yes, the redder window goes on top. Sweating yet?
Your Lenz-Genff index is 4.111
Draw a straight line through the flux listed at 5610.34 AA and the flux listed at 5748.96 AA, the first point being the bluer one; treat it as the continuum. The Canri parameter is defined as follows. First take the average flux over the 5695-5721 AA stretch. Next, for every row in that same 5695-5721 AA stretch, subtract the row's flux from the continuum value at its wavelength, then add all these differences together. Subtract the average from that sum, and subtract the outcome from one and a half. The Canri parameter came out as 2.79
